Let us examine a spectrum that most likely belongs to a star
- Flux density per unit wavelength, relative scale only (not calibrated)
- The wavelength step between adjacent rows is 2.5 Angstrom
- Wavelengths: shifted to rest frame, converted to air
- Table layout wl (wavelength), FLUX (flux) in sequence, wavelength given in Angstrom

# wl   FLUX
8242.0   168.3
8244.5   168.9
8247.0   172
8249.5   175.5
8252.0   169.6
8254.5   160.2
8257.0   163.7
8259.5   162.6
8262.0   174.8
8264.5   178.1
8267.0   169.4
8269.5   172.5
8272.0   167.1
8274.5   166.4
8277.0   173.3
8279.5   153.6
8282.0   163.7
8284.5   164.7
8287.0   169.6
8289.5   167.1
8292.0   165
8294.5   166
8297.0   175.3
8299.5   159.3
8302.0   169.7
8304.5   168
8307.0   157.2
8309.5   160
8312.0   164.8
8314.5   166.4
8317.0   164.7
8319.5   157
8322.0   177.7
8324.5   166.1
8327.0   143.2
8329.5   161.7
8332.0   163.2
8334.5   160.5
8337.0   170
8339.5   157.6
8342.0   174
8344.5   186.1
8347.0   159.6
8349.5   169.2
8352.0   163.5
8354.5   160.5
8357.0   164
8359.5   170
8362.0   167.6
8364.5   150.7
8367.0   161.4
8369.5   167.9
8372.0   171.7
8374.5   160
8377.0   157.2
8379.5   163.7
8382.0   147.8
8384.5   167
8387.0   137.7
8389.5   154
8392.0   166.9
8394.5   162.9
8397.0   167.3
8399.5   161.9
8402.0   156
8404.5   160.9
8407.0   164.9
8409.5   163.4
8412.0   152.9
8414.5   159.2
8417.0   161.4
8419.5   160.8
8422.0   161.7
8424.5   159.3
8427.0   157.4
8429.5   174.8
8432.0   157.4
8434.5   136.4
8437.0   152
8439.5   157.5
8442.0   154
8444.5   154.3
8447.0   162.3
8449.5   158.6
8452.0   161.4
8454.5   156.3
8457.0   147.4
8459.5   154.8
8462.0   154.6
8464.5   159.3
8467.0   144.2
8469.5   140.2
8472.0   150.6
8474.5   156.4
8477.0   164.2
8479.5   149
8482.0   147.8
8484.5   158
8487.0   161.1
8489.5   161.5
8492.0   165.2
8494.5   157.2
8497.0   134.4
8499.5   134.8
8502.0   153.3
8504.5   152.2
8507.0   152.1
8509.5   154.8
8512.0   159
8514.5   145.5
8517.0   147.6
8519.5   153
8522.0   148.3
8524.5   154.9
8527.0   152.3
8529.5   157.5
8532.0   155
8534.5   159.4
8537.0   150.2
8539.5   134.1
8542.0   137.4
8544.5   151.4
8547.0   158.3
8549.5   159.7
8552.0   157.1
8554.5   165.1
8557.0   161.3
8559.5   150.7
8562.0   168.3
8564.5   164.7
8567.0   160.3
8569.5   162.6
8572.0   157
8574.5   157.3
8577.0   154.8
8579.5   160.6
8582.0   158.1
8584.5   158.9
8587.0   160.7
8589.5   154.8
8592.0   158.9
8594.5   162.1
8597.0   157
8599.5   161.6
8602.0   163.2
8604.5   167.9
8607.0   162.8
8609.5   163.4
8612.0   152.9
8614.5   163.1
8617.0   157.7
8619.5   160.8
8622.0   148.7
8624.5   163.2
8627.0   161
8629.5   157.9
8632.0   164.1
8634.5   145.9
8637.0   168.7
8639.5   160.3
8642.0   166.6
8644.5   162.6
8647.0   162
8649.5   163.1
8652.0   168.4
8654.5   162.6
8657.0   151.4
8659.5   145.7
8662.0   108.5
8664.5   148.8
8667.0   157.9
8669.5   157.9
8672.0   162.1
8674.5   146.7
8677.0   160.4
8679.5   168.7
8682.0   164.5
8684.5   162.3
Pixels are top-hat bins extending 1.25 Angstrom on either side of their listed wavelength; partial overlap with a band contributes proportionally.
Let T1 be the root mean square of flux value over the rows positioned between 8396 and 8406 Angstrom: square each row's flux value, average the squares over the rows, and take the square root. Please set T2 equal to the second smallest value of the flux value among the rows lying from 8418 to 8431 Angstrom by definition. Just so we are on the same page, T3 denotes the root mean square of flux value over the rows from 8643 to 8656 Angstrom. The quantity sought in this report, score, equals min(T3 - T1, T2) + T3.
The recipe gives 166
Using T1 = 161.6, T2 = 159.3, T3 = 164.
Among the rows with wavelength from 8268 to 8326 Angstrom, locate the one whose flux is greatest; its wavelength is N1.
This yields 8322.0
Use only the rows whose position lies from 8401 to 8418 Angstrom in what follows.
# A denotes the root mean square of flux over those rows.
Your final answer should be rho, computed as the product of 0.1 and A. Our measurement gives 16.0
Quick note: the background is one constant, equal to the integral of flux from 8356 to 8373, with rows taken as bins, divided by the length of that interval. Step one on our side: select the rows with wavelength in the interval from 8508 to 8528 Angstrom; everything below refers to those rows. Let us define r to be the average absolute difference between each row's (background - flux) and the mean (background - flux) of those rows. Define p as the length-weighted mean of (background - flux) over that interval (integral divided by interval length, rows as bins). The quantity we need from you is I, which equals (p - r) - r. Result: 5.6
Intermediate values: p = 13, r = 3.6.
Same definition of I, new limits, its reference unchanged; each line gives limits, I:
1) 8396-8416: -3.2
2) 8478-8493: -4.0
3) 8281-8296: -4.7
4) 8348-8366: -8.2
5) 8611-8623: -1.6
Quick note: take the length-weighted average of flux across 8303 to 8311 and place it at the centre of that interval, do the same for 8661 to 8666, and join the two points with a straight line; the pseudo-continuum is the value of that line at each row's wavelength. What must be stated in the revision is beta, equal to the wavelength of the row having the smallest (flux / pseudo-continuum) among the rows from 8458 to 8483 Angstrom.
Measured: 8469.5 Angstrom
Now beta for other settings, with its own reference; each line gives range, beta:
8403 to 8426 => 8412.0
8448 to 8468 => 8467.0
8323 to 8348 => 8327.0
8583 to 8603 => 8589.5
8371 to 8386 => 8382.0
